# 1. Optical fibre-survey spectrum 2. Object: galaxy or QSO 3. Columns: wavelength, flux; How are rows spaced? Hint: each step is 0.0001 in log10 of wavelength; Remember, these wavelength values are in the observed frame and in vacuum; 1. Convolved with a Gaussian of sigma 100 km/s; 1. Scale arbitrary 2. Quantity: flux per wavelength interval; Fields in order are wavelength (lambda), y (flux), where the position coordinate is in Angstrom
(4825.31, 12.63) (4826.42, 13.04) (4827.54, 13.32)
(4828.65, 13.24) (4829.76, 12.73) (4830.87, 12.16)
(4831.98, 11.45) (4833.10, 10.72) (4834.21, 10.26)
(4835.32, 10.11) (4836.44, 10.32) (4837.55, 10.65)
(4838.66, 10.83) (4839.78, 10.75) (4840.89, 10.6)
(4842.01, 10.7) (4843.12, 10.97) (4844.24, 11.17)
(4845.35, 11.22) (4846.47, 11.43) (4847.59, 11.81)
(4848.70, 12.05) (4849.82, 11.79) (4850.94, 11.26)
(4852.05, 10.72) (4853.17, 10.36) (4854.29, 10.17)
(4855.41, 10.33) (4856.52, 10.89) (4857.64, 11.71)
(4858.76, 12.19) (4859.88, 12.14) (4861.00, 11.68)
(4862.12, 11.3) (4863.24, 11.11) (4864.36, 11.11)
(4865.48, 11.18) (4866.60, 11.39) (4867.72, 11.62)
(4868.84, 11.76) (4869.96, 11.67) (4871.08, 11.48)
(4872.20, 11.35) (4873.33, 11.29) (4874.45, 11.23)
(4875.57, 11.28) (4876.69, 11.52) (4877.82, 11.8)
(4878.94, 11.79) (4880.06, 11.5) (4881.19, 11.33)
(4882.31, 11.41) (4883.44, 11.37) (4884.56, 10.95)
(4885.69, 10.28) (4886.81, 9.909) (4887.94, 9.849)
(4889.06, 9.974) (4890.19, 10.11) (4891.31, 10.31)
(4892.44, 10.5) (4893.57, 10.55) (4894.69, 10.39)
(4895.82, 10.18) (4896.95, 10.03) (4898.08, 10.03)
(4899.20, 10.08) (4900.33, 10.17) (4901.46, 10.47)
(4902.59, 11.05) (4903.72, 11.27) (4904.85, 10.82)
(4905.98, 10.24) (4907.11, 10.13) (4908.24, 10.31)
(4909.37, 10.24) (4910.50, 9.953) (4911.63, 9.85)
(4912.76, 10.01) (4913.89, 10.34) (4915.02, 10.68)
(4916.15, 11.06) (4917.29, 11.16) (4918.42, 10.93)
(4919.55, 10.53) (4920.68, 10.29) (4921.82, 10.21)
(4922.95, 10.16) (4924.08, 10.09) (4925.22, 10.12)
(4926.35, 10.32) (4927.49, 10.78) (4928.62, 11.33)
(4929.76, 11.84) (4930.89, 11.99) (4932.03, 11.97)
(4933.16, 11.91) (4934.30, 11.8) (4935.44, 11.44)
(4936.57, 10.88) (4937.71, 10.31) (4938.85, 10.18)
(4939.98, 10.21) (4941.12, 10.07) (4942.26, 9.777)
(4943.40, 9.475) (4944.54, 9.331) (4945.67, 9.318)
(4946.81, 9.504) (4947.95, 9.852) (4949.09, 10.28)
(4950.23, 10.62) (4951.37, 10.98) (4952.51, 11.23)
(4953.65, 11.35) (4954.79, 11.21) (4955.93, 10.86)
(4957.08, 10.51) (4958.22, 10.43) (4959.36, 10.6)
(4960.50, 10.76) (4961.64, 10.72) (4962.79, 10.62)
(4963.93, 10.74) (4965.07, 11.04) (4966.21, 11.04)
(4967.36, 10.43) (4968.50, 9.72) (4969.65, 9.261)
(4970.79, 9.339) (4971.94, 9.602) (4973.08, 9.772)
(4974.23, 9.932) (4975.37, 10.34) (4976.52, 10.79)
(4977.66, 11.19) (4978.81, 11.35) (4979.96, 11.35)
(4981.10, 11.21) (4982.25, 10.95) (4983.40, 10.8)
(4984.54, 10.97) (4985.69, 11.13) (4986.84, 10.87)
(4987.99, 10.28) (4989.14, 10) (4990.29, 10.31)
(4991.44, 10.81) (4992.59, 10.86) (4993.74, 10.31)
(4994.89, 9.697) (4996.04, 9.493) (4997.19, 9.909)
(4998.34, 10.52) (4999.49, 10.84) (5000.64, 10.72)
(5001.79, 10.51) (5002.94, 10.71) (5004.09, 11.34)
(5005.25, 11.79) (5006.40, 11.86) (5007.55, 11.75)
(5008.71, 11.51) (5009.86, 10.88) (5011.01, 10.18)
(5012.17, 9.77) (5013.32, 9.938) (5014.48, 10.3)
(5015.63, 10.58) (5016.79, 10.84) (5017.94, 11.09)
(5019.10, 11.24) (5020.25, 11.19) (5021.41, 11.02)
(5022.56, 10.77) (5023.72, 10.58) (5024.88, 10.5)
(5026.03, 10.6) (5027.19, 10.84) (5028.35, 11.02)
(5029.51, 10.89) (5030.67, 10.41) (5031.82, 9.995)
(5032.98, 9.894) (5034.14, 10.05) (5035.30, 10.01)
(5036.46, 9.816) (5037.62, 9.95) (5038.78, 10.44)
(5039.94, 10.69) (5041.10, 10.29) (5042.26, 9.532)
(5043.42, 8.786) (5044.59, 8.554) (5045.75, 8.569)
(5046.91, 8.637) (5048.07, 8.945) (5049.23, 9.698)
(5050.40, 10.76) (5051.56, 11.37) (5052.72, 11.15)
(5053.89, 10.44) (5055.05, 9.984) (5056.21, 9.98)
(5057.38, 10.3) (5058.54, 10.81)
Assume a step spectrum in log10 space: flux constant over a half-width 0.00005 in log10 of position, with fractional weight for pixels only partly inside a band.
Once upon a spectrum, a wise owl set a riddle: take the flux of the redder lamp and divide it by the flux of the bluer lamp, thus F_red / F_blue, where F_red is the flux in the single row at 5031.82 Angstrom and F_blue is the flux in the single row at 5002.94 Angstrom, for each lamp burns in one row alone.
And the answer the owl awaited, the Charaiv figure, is 0.93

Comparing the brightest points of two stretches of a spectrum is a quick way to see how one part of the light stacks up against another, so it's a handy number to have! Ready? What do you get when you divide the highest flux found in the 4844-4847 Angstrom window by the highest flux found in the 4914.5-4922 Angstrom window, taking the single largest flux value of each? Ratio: 1.02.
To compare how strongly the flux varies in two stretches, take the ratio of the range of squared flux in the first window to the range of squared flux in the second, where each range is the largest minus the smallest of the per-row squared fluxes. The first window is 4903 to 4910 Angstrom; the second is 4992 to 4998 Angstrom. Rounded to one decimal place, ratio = 0.9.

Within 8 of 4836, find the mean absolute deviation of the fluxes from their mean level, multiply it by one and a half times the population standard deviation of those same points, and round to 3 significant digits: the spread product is 1.01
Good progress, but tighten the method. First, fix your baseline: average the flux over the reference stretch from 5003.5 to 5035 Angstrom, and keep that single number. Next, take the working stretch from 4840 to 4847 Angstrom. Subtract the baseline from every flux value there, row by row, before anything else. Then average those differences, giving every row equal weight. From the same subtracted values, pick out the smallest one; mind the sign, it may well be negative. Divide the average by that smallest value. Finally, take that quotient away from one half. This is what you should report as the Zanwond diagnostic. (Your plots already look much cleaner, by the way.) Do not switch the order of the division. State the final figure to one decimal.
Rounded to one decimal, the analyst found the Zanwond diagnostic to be 1.9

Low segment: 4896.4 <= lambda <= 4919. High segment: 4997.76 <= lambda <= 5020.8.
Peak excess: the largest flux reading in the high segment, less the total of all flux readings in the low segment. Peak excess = -197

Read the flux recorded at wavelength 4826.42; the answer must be 13.04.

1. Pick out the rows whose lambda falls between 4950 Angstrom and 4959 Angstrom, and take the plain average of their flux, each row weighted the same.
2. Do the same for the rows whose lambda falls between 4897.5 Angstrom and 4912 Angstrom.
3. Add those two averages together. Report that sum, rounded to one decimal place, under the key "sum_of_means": 21.3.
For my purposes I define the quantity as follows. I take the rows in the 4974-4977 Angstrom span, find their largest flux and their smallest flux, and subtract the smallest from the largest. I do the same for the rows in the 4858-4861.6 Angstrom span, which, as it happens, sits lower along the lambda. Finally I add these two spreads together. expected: 1.4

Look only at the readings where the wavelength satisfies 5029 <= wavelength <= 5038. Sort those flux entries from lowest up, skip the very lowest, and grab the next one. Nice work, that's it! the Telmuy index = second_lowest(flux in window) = 9.894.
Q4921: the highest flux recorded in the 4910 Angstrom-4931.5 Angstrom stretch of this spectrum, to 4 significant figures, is 11.99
